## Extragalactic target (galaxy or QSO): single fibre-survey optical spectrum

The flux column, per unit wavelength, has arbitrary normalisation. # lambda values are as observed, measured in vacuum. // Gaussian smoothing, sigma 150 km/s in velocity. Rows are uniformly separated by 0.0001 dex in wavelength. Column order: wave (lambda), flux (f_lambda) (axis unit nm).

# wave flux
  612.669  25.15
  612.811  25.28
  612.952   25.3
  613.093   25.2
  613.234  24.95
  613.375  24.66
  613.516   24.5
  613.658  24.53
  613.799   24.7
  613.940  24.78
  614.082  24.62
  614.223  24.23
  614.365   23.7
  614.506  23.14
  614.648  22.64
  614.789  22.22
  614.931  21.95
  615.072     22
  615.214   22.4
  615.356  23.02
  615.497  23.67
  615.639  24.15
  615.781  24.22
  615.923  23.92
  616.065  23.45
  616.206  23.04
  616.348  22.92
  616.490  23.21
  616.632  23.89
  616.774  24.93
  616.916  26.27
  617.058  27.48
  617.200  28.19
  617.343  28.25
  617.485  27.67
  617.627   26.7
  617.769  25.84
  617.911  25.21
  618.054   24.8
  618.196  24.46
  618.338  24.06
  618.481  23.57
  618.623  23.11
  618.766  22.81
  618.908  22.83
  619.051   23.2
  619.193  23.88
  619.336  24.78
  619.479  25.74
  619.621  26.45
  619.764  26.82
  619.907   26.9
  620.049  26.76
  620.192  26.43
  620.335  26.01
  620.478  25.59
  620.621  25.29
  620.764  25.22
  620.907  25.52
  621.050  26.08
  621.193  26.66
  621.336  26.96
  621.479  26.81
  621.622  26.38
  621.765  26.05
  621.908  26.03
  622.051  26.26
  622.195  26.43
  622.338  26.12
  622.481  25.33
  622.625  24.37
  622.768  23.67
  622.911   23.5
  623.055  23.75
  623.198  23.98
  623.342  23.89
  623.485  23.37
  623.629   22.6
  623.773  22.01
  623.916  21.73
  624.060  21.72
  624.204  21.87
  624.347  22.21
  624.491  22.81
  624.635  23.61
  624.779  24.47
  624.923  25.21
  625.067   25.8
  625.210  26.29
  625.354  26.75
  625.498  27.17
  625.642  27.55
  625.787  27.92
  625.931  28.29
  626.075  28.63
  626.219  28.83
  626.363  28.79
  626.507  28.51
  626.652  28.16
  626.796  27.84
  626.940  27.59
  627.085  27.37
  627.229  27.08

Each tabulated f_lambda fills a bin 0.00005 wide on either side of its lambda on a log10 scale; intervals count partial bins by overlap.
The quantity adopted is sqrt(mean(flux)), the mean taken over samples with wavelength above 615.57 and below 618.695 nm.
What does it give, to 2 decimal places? 5.00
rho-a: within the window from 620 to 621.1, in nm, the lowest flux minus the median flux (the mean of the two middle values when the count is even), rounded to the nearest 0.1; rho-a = -0.6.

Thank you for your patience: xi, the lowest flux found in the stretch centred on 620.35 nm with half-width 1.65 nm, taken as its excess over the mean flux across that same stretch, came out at -2.8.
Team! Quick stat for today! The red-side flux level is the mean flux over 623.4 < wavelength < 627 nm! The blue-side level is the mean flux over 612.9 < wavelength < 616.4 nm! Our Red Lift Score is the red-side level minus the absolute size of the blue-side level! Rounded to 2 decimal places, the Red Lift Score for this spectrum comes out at 1.83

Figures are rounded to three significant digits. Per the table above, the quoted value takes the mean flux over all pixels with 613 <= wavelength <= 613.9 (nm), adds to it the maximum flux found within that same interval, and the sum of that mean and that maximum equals 50.0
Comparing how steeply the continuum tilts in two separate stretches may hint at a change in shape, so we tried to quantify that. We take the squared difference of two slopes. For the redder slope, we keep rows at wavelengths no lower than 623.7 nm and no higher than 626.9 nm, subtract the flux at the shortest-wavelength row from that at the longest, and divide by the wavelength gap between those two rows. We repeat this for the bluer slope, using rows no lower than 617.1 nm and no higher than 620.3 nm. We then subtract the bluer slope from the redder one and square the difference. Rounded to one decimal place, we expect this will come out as 6.3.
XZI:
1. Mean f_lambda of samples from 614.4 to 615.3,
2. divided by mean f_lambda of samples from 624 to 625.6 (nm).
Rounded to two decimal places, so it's 0.92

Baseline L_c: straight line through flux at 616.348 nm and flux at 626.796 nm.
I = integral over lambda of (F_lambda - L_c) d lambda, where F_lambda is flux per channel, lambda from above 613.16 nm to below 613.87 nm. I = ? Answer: 2.2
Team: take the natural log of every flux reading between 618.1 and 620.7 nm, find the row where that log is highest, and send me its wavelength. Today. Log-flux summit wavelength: 619.907 nm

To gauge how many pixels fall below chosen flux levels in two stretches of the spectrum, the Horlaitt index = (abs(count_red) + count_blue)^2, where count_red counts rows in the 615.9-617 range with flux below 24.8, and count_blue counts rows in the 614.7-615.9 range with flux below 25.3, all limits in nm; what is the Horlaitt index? 196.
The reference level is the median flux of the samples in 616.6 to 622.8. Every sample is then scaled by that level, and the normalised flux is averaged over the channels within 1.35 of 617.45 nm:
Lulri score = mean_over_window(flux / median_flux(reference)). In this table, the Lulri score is 0.97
